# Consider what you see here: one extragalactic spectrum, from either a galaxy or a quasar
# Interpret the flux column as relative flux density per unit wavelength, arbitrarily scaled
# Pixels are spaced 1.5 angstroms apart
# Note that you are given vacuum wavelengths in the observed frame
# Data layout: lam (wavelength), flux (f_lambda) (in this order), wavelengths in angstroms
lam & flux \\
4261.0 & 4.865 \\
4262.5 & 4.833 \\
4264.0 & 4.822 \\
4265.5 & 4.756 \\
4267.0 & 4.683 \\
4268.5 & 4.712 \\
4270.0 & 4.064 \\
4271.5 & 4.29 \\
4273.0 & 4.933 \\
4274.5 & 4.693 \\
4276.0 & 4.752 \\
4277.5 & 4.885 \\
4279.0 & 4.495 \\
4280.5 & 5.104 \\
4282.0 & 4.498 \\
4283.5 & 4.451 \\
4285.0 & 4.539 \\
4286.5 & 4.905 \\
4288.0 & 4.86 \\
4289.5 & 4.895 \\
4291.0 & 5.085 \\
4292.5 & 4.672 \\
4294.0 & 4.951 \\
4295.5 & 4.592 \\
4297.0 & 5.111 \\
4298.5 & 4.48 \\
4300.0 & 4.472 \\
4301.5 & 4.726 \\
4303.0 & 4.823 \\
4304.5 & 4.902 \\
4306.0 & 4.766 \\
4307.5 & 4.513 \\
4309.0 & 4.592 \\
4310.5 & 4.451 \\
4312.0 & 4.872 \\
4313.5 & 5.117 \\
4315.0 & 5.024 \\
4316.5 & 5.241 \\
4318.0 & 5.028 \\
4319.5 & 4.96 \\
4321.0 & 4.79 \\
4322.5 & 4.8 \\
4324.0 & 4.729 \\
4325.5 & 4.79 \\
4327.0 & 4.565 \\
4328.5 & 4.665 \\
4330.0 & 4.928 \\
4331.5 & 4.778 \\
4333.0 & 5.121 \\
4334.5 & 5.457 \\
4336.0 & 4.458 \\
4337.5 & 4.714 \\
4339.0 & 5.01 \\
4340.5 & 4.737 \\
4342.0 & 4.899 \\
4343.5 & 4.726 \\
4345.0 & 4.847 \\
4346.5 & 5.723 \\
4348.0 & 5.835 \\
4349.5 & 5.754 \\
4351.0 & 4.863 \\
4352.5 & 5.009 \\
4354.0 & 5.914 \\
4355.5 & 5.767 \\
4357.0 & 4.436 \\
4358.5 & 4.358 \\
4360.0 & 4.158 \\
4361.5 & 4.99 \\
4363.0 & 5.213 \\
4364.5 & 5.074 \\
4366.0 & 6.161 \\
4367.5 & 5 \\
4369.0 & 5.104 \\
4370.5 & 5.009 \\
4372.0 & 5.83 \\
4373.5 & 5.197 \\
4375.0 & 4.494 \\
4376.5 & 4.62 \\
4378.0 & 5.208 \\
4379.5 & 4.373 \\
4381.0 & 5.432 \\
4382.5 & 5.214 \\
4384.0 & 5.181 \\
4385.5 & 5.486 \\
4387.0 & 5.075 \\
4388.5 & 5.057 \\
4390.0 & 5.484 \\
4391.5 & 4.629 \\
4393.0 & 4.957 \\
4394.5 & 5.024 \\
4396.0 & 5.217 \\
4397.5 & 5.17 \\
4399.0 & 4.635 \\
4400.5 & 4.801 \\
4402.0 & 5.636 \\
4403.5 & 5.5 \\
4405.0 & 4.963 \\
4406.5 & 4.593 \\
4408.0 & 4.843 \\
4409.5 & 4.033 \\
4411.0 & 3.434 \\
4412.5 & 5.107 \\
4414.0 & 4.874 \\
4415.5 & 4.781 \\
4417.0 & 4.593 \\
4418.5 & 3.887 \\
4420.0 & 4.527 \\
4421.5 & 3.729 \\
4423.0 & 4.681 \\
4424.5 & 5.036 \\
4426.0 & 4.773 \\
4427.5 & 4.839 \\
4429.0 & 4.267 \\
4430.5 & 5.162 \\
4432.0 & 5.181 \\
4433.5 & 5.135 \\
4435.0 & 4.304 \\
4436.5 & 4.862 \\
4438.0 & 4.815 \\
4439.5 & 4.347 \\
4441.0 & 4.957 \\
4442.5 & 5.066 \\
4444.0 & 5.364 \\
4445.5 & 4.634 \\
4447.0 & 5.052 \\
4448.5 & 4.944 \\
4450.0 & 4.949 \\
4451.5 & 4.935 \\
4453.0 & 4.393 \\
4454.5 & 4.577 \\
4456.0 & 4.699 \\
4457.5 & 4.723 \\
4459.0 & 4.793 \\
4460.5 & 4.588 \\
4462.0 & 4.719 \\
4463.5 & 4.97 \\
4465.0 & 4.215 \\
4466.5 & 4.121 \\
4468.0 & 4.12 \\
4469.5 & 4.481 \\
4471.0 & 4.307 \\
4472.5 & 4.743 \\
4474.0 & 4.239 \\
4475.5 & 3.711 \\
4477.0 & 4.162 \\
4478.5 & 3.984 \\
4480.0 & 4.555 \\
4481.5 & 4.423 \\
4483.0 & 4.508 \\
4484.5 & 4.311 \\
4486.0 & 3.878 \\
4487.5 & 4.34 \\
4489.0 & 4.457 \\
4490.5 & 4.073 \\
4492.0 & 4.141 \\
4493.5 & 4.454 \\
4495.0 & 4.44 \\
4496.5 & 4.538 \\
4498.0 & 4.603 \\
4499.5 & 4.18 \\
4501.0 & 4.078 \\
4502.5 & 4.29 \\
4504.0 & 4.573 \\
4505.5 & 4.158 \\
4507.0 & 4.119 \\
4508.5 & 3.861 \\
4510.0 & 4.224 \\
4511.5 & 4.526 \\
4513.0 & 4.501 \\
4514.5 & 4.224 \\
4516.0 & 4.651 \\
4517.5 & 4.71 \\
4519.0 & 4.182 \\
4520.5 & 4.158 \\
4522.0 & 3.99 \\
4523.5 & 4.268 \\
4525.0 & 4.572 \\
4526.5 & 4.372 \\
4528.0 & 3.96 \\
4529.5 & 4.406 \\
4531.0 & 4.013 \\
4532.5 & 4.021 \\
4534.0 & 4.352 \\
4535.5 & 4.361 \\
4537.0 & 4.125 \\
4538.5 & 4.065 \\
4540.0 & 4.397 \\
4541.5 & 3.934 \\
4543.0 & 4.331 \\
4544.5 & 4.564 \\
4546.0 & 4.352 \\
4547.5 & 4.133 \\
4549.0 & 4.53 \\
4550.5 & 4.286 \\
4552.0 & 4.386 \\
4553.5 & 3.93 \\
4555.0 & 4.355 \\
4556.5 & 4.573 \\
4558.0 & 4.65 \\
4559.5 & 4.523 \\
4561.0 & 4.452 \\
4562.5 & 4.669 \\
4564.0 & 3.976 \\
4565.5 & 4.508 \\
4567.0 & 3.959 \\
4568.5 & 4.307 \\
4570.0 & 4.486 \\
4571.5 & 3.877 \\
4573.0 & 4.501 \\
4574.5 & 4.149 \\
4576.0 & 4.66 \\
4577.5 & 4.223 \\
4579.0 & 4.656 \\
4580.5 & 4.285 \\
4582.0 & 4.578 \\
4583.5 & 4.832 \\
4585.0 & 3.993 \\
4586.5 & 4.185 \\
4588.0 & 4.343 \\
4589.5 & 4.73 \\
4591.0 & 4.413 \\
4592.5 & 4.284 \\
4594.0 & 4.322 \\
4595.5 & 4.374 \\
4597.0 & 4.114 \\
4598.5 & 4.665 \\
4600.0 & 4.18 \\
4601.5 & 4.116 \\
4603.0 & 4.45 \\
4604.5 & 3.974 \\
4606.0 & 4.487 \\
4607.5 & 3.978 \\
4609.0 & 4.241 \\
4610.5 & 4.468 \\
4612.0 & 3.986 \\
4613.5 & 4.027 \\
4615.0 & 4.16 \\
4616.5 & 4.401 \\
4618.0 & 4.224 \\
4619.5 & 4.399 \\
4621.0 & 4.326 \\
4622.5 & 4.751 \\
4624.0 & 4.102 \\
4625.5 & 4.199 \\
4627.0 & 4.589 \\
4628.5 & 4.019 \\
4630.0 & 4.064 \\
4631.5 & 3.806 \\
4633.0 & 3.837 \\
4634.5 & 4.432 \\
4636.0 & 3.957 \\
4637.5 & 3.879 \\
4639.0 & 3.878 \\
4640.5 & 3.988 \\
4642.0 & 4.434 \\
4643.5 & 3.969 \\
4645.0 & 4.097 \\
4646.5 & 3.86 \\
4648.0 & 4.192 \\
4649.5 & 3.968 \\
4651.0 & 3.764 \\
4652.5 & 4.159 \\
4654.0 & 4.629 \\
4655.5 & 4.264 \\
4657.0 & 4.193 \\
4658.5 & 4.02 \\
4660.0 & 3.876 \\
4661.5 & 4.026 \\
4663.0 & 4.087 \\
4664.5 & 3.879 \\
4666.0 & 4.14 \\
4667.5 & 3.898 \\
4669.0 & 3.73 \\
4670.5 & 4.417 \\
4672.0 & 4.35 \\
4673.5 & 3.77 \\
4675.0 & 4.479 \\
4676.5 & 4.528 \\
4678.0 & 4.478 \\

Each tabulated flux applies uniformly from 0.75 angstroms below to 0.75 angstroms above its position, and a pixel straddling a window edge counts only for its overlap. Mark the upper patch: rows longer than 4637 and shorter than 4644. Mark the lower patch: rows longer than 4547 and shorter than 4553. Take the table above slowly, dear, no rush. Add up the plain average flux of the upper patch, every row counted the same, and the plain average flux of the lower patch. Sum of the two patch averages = 8.4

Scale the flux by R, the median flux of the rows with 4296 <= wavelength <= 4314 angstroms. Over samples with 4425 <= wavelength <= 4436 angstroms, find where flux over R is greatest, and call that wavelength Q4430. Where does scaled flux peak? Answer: 4432.0 angstroms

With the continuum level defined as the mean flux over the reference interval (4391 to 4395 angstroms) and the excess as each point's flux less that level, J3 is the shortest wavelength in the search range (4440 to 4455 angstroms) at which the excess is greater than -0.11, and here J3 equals 4441.0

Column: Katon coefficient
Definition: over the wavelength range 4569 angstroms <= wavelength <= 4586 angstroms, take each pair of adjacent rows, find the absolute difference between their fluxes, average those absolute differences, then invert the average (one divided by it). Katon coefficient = 2.1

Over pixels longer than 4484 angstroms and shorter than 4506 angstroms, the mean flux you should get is 4.3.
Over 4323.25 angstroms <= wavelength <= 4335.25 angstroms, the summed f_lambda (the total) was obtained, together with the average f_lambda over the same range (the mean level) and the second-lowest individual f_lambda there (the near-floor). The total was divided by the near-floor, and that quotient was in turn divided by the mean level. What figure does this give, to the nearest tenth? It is 1.7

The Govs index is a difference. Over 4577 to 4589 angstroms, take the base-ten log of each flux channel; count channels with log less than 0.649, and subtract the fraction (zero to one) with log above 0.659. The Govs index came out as 4.6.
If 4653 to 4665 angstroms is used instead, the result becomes 6.9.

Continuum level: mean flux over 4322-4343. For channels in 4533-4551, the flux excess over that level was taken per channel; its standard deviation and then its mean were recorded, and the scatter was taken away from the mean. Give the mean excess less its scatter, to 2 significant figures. -0.73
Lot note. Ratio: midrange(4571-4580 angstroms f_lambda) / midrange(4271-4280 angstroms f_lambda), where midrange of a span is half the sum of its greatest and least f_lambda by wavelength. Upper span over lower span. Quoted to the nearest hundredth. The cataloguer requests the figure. 0.93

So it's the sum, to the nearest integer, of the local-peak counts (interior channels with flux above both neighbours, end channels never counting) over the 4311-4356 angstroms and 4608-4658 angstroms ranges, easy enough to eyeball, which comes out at 21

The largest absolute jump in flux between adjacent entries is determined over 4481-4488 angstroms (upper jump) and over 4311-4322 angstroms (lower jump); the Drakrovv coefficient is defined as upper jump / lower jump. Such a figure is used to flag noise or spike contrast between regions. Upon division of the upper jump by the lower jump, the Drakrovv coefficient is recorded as 1.9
